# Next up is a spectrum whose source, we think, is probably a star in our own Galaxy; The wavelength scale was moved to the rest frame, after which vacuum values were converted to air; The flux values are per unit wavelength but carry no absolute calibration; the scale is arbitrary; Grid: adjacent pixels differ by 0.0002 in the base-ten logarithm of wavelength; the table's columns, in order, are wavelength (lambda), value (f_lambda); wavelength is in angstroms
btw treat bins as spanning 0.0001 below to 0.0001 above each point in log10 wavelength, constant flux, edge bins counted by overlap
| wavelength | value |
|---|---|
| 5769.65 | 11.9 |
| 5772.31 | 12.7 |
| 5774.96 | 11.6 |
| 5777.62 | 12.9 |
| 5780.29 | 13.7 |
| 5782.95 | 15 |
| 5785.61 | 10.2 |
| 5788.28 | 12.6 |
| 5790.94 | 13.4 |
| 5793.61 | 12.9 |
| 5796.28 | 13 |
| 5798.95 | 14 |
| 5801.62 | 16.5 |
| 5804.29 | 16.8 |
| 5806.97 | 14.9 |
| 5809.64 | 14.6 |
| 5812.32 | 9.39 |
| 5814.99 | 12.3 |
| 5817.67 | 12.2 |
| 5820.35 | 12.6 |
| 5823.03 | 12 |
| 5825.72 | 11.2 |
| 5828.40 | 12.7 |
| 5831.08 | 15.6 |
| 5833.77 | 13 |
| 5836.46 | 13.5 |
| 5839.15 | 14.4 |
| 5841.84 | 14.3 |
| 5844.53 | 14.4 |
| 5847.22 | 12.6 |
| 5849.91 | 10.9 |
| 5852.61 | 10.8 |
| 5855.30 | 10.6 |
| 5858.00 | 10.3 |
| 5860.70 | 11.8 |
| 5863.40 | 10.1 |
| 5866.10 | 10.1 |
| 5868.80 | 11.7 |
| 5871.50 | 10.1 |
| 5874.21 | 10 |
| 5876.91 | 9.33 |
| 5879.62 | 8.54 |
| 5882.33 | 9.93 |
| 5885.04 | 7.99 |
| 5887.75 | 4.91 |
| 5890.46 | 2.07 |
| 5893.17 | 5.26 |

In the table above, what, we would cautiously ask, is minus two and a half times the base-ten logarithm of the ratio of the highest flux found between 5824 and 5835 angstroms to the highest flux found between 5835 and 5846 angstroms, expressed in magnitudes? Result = -0.1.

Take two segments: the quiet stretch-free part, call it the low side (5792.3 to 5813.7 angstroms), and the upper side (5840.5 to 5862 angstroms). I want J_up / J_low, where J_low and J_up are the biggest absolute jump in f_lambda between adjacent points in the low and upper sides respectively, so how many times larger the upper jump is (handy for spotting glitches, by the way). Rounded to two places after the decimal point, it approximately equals 0.35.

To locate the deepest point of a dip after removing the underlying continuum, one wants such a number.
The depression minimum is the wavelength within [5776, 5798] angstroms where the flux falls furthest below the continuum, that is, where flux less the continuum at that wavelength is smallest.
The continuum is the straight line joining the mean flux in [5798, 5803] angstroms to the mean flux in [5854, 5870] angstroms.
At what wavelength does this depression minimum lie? 5785.61 angstroms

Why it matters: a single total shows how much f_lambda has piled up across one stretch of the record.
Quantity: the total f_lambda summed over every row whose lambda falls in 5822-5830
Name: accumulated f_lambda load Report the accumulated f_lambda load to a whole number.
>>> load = 36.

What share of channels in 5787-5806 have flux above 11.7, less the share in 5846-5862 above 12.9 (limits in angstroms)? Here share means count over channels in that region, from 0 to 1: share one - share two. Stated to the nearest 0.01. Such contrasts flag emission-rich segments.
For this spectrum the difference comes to 1.00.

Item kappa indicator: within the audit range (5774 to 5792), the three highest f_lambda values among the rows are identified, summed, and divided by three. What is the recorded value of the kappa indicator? 14.0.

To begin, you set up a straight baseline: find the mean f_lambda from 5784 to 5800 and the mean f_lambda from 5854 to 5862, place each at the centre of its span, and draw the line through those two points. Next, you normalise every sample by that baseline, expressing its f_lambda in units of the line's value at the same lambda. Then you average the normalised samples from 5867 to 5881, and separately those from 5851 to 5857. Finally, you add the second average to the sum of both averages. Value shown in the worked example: 2.89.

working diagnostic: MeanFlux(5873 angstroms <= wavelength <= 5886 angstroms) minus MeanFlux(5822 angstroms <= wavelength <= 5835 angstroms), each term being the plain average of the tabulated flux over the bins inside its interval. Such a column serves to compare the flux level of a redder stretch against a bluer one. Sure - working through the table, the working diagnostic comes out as -3.7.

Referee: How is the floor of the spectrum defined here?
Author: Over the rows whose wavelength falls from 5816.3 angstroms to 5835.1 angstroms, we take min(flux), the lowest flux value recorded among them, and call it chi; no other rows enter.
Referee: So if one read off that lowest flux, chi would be 11.2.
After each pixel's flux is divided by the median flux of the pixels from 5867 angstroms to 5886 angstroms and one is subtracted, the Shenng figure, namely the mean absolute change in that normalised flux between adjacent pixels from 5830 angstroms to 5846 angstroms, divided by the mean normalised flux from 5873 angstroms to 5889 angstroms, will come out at -0.57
